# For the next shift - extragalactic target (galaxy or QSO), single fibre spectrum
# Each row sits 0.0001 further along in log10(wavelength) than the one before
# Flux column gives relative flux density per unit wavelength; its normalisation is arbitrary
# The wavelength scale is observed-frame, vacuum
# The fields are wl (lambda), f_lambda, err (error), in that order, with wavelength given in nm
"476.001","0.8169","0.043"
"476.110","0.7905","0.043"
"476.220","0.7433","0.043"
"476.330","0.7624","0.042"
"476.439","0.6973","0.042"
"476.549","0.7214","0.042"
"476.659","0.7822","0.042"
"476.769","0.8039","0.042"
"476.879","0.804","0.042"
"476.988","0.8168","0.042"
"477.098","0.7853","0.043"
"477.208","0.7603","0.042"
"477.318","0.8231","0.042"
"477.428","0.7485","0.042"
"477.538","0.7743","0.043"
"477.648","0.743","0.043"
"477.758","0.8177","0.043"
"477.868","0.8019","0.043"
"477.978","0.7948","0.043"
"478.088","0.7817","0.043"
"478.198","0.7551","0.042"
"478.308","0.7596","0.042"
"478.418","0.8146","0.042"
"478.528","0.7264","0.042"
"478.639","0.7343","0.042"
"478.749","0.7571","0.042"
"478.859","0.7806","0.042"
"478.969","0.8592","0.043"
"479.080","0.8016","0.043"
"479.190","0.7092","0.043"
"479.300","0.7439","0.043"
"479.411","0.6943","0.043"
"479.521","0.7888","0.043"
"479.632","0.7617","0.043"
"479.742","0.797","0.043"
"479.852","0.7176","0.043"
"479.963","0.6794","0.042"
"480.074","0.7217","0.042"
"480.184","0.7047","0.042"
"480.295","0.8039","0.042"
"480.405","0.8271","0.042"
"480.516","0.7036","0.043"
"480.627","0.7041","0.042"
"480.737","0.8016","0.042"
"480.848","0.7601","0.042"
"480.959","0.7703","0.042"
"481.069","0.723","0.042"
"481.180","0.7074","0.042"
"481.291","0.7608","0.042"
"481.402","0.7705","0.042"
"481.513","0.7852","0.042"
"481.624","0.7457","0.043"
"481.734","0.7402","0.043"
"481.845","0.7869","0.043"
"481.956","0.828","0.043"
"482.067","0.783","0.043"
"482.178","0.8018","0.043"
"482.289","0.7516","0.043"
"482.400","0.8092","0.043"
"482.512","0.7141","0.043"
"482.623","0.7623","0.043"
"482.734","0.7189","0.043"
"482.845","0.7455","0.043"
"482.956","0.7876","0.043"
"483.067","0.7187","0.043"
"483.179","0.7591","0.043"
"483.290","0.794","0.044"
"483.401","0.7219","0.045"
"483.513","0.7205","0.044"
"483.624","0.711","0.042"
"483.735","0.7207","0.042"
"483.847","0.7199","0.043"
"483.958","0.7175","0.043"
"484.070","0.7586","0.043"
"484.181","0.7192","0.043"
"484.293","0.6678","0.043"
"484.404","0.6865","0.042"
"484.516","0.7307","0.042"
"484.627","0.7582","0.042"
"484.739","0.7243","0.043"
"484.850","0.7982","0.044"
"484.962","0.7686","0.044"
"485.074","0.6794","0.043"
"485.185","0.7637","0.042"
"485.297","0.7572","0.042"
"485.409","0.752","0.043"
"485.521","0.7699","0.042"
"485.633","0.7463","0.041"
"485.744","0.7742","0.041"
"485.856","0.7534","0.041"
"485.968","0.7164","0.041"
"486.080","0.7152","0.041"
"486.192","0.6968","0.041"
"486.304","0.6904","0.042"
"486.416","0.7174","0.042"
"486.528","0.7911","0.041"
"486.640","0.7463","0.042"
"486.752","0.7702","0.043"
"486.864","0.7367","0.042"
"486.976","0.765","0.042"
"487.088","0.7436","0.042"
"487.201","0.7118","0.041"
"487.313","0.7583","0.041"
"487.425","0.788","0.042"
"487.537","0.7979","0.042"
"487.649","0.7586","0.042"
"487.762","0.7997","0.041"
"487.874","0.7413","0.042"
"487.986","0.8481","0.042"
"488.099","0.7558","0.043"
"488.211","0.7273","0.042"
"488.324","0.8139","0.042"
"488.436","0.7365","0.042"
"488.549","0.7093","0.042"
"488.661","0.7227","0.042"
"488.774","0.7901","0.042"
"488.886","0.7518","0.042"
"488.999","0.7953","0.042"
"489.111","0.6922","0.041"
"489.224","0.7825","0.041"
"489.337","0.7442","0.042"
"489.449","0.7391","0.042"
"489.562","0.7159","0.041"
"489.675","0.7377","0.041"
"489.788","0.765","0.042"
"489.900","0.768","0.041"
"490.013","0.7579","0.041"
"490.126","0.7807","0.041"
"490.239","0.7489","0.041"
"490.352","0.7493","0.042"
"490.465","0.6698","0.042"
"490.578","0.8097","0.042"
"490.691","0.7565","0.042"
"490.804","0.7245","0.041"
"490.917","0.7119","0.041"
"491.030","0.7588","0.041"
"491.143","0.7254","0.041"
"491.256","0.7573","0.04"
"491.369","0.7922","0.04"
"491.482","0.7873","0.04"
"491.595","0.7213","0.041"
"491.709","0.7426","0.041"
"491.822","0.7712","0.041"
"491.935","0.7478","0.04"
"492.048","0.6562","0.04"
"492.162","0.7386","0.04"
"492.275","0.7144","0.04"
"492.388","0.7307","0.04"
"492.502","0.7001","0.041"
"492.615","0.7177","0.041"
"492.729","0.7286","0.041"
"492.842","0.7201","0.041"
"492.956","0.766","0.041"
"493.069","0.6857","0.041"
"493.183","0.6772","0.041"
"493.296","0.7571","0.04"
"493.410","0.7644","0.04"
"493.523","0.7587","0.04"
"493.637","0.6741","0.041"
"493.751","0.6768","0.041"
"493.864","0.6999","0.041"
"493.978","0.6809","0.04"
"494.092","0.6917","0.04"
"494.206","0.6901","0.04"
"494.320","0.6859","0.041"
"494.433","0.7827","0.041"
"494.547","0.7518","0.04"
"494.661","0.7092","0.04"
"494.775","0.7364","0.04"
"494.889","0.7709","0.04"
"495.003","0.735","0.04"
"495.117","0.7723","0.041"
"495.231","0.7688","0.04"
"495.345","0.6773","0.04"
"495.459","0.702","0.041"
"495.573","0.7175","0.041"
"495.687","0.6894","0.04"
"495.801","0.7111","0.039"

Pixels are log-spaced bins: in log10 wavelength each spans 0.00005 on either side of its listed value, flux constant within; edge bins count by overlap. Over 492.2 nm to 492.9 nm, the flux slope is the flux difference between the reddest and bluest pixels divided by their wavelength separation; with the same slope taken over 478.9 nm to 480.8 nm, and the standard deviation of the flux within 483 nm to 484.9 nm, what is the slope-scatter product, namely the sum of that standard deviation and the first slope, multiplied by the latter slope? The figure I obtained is -0.0014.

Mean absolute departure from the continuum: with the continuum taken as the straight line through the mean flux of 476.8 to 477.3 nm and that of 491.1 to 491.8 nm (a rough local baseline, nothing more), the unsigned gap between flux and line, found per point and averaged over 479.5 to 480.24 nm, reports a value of 0.05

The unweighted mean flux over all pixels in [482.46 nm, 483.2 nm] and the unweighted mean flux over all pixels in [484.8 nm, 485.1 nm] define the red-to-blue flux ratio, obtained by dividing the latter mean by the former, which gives 1.01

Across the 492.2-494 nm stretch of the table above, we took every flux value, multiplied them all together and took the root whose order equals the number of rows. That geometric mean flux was 0.715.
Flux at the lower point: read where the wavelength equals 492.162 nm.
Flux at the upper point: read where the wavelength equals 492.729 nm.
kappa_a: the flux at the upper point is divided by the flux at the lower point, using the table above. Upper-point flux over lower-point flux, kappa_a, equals 0.99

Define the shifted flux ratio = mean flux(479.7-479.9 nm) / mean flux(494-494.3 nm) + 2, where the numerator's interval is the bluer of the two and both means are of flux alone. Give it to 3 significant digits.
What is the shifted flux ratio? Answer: 3.10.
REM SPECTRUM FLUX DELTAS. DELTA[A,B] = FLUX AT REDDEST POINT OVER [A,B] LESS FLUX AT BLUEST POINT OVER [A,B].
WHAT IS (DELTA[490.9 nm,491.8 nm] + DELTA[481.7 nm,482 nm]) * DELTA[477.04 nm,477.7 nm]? -0.005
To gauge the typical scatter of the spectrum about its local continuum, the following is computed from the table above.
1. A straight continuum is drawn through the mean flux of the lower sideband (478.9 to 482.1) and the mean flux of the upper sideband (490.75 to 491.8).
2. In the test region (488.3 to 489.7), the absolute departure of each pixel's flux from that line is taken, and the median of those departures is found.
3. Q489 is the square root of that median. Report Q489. 0.181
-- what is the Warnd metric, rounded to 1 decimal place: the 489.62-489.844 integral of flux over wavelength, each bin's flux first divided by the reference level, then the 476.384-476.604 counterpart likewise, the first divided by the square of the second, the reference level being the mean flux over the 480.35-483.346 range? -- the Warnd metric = 5.3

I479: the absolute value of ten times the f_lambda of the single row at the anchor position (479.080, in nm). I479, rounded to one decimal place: 8.0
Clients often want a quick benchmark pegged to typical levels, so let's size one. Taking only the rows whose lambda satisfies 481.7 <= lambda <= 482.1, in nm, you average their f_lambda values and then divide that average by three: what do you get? 0.262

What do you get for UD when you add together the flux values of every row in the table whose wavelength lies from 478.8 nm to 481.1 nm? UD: 15.9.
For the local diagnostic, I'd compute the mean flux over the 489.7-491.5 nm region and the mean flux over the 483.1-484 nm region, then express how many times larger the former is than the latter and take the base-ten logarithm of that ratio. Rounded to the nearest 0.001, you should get 0.012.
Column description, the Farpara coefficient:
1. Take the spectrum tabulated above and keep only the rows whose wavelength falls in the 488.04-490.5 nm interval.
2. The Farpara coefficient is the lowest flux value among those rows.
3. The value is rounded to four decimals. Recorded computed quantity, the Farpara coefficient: 0.6698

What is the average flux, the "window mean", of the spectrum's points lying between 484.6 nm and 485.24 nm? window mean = 0.749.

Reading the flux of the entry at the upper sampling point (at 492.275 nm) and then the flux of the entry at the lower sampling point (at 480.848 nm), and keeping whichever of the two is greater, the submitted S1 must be 0.76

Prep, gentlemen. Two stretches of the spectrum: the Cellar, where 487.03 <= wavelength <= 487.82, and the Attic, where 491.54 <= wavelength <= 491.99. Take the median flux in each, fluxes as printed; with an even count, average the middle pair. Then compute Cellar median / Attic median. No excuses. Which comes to 1.02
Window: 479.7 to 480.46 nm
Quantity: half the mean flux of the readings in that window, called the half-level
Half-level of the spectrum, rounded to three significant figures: 0.375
